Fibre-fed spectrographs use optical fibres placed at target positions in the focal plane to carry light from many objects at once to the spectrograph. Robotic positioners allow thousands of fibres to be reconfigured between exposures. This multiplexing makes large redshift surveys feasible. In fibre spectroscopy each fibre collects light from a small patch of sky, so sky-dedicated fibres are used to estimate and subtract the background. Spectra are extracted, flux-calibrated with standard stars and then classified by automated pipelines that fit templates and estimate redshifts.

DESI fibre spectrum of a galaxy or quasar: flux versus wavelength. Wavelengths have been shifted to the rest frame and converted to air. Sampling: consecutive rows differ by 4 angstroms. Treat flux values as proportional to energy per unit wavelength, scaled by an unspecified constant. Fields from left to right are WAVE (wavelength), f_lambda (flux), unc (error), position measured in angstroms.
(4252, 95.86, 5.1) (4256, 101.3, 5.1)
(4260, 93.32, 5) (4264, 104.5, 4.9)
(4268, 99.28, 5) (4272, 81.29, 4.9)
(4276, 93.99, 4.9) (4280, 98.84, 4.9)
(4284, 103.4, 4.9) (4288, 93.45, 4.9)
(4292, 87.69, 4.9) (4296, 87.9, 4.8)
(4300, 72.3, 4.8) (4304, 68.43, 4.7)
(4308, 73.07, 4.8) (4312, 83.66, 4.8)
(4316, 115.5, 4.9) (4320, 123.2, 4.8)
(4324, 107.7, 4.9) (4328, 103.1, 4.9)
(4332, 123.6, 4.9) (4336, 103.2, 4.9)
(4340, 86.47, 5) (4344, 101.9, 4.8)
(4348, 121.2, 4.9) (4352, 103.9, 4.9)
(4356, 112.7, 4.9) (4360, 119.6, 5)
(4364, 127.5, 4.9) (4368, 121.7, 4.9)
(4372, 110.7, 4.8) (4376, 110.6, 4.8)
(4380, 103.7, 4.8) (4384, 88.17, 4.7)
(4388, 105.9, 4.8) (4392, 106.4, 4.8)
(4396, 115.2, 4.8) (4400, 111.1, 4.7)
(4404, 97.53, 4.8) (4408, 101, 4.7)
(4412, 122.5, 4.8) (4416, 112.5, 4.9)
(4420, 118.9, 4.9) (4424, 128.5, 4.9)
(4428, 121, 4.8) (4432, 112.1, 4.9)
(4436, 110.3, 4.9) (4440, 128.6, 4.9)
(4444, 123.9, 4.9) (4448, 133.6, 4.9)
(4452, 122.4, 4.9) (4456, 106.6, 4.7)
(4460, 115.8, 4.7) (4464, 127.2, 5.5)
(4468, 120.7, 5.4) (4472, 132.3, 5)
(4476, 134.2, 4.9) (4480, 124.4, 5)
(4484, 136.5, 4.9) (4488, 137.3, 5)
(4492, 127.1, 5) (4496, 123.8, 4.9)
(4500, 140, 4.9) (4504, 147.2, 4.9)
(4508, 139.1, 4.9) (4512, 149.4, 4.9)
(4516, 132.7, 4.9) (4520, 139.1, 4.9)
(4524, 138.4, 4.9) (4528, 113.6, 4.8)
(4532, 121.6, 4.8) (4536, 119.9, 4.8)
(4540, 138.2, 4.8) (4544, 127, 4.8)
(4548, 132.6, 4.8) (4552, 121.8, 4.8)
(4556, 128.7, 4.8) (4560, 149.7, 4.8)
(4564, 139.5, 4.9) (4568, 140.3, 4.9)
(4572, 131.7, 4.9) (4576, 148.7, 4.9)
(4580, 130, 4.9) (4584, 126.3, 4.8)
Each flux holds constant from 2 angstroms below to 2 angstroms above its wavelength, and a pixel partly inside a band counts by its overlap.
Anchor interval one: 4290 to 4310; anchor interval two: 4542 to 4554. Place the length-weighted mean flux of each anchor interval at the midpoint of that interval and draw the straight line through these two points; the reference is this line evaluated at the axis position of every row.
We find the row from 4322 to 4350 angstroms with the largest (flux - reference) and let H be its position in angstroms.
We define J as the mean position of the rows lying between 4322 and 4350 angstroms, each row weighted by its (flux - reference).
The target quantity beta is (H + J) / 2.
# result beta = 4333.7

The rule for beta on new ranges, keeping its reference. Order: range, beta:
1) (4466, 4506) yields 4495.7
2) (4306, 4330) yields 4320.7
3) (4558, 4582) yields 4562.9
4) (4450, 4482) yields 4472.3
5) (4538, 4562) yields 4555.7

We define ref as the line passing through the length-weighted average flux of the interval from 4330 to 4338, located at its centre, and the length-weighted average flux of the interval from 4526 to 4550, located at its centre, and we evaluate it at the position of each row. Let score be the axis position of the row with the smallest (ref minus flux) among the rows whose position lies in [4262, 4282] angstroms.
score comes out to 4264 angstroms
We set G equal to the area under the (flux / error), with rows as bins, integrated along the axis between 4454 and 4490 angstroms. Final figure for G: 907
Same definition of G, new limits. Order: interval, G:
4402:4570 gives 4365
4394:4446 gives 1242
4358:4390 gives 733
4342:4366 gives 560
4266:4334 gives 1328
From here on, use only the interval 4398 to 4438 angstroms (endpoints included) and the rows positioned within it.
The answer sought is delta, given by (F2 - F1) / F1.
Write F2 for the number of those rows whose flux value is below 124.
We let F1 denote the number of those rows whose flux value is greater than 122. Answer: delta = 3.5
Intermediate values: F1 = 2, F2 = 9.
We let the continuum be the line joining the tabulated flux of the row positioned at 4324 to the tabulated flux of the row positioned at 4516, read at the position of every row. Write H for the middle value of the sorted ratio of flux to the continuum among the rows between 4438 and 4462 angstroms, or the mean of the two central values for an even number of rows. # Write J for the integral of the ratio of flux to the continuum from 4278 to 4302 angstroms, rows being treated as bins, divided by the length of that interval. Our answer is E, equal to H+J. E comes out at 1.87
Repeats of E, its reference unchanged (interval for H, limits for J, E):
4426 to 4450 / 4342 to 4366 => 2.03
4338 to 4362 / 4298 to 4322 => 1.81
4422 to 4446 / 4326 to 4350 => 1.97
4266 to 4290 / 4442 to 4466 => 1.92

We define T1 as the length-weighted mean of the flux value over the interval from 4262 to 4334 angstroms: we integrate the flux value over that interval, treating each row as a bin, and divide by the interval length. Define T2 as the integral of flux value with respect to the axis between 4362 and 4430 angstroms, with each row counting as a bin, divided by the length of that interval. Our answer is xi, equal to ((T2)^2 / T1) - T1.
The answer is 35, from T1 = 96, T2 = 112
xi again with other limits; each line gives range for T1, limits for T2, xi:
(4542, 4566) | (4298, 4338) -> -62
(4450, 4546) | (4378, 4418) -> -43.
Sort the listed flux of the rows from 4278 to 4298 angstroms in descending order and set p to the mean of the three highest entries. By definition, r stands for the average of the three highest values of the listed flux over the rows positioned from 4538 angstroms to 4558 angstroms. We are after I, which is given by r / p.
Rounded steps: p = 99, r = 133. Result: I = 1.35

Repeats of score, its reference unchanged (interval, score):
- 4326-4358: 4332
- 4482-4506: 4504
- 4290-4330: 4320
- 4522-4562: 4560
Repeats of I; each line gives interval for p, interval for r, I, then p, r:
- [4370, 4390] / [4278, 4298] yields 0.90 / 109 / 99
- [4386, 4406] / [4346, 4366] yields 1.11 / 111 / 123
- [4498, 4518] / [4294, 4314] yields 0.56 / 146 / 82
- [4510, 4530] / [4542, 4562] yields 0.96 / 142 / 137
